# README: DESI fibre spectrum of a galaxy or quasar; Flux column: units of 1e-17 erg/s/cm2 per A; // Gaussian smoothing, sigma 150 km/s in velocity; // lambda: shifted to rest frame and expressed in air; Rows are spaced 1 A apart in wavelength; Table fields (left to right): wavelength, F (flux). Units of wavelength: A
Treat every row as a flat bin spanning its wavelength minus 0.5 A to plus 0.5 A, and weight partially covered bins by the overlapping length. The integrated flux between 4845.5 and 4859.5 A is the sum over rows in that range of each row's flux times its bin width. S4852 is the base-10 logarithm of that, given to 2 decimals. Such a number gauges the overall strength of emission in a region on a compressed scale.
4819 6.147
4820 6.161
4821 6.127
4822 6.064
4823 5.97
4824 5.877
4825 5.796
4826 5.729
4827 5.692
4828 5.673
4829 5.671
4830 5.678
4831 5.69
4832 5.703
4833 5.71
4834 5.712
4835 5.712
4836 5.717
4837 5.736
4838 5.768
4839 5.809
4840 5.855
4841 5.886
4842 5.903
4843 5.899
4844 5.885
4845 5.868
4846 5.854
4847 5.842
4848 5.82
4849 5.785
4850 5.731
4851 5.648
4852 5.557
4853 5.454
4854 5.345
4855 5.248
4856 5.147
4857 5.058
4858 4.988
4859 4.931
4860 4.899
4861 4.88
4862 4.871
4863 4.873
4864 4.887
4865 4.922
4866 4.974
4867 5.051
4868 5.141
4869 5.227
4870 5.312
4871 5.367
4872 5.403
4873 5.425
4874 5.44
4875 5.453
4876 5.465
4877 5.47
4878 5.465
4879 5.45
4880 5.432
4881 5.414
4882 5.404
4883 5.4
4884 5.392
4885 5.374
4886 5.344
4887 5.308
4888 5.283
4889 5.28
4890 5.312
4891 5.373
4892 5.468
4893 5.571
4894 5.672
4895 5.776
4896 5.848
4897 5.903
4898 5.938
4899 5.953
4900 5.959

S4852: 1.88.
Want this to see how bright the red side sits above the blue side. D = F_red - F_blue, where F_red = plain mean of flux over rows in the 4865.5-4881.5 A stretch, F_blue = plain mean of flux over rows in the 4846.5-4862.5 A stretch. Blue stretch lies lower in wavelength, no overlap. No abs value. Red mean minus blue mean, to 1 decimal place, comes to 0.0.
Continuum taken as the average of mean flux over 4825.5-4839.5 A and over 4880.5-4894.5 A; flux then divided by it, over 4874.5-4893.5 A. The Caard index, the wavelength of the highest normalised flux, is 4893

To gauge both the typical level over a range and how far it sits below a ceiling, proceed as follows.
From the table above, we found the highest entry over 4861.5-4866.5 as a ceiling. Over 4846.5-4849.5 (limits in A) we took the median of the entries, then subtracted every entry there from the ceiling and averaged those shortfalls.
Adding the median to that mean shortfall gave 4.98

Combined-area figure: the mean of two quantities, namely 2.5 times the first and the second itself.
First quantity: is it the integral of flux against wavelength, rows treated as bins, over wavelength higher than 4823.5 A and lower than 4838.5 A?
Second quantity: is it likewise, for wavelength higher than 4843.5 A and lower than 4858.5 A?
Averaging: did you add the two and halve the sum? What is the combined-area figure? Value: 149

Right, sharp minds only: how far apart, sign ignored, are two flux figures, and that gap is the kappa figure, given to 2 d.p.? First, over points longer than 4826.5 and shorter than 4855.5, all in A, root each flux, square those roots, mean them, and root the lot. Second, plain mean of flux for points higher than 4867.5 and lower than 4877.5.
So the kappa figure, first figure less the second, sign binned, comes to 2.98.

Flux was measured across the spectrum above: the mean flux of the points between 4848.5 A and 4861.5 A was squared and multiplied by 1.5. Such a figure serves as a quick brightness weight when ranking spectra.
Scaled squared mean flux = 41.9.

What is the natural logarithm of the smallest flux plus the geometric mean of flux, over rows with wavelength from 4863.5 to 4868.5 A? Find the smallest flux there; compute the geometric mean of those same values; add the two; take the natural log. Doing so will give 2.29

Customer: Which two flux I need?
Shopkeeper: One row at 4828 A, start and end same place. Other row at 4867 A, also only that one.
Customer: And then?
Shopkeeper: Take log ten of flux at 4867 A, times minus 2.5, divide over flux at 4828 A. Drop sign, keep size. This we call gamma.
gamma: 0.310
